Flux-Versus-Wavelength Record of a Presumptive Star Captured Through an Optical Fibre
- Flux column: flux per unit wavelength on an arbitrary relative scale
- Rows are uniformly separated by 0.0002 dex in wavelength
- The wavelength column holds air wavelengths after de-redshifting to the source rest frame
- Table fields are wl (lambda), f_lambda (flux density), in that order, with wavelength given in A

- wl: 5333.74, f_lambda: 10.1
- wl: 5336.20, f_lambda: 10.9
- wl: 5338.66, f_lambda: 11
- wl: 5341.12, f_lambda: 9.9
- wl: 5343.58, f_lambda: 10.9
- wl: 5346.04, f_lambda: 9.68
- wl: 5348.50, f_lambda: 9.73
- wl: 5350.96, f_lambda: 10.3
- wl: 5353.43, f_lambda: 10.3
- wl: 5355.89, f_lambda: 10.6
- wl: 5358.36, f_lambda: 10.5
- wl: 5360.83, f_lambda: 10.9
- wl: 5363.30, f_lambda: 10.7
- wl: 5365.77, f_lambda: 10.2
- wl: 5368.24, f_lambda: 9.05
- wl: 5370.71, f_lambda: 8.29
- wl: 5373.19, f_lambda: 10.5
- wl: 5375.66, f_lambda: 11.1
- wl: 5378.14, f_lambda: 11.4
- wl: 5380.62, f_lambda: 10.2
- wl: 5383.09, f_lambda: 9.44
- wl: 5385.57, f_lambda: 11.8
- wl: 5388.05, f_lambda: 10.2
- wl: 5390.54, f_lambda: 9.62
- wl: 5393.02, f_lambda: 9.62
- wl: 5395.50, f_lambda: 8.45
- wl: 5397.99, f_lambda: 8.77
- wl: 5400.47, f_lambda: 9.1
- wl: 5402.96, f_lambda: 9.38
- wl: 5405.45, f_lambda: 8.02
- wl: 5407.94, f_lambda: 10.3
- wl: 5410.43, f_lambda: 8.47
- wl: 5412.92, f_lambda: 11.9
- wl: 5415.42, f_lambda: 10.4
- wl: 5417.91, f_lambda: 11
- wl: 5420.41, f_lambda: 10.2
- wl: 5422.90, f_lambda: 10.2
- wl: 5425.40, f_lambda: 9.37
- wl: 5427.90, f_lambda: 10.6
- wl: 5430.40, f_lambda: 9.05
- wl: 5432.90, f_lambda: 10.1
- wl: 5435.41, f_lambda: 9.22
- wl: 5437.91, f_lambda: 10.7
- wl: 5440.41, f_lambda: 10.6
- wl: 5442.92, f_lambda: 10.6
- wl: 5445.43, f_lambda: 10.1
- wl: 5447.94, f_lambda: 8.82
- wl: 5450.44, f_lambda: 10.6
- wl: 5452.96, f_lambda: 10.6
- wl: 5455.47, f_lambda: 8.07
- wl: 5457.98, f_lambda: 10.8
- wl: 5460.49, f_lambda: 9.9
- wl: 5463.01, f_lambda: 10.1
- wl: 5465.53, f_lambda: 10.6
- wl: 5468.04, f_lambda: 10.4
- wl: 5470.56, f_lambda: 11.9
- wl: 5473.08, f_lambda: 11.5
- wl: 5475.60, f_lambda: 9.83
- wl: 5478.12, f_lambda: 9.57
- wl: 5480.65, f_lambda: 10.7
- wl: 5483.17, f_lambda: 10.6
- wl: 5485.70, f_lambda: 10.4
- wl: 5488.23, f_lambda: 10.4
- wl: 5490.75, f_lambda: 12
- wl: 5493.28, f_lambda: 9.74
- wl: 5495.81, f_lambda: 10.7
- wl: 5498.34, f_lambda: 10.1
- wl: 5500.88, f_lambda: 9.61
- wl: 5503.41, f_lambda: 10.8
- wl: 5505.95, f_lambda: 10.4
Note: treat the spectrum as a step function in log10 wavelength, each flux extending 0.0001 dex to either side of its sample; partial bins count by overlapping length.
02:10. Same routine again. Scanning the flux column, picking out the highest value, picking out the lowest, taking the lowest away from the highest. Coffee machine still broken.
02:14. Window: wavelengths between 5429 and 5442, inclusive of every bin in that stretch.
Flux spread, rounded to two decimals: 1.65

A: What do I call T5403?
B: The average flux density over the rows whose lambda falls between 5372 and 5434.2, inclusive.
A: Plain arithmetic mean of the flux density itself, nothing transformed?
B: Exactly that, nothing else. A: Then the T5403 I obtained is 9.97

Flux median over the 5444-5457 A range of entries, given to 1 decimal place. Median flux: 10.1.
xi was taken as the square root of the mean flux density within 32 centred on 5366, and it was 3.21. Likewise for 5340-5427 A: 3.16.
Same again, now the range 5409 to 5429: 3.20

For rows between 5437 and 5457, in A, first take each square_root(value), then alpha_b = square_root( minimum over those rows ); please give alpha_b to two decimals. 1.69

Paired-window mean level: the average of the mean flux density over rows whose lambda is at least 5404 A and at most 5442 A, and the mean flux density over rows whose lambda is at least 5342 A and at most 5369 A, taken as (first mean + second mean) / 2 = 10.1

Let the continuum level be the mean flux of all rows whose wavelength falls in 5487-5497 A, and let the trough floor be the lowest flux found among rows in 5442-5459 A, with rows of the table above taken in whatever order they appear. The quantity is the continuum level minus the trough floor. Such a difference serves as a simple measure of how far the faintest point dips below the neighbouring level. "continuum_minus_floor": 2.6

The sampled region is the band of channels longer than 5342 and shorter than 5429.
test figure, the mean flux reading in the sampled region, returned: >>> 10.03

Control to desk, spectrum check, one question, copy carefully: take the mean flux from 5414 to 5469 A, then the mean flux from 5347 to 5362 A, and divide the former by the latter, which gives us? 0.97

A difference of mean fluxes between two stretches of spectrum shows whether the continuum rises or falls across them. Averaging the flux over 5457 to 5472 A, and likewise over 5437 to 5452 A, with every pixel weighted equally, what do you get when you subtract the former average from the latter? -0.4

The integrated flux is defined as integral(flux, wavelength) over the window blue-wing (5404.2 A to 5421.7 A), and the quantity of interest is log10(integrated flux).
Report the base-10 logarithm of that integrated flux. 2.24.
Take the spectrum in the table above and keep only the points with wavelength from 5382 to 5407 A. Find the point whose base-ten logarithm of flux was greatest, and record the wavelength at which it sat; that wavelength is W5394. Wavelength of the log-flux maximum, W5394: 5385.57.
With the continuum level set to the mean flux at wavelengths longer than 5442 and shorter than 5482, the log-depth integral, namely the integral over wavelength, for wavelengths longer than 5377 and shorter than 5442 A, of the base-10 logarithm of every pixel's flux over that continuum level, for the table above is -1.1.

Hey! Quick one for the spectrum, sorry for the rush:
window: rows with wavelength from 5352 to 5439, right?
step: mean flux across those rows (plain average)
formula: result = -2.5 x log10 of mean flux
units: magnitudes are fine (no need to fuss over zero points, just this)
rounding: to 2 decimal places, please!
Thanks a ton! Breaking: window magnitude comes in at -2.50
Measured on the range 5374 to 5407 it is -2.48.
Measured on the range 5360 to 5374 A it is -2.49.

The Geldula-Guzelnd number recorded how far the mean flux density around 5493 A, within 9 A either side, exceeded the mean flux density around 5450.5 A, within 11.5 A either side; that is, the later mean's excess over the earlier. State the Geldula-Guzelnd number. 0.4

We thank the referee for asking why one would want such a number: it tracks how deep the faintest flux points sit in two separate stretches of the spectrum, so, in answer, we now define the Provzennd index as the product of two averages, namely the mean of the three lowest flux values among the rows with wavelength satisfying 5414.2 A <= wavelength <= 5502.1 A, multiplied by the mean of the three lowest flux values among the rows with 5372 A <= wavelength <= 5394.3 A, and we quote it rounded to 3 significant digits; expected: 82.7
